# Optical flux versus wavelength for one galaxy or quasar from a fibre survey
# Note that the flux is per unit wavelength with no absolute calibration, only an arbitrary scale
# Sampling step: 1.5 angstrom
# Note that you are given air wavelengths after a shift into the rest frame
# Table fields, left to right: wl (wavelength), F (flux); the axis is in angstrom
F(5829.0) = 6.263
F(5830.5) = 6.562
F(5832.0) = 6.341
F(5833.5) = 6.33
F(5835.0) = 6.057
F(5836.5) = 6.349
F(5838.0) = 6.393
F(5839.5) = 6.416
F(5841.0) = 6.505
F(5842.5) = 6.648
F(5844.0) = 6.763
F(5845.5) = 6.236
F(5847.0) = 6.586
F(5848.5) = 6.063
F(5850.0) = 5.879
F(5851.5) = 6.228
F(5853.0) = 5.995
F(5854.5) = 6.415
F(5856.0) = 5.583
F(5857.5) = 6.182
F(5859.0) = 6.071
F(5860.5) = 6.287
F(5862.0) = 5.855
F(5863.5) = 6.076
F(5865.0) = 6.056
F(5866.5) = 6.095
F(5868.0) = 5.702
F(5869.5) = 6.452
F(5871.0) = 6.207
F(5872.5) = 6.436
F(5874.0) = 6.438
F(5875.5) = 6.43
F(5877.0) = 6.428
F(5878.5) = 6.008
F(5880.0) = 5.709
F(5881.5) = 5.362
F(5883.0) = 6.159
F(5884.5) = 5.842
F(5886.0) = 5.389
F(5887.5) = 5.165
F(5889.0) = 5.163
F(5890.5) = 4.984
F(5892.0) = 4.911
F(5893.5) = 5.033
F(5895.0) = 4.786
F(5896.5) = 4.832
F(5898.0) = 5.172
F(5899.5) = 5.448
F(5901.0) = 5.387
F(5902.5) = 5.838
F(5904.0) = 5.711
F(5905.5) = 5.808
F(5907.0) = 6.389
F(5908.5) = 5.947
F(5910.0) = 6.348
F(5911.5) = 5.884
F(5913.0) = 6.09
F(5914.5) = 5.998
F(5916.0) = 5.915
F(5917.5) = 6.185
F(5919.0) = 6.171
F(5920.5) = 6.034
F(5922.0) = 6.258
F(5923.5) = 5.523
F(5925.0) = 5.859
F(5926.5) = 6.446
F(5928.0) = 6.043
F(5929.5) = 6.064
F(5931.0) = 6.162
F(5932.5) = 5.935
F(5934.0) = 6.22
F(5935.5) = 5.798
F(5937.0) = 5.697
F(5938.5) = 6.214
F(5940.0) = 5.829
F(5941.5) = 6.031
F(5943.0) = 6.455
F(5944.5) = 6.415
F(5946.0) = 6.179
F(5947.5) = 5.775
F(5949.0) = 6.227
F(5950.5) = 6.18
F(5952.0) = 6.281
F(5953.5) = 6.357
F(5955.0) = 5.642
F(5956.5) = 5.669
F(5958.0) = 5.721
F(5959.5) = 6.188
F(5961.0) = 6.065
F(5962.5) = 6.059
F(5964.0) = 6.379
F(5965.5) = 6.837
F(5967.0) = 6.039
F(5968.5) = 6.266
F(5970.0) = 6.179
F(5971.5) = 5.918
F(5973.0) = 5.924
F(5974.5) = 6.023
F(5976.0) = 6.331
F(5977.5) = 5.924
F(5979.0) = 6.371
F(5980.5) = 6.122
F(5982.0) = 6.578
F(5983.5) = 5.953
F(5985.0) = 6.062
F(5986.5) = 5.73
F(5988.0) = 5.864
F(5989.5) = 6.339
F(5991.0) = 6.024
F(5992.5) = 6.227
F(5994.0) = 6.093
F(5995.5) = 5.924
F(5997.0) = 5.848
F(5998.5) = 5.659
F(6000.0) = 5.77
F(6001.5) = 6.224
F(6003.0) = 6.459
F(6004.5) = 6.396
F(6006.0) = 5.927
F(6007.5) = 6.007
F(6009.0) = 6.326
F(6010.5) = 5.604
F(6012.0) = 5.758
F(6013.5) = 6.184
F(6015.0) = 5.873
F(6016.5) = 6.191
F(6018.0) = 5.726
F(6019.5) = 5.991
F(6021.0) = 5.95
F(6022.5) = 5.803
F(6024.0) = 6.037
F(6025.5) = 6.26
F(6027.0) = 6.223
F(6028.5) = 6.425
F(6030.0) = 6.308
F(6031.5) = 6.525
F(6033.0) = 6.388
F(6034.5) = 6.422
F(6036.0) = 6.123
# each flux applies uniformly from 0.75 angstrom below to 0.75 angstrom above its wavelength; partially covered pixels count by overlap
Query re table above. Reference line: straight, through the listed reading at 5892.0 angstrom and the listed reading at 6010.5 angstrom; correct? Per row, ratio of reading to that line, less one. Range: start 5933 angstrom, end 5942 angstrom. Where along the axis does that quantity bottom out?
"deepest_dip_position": 5937.0 angstrom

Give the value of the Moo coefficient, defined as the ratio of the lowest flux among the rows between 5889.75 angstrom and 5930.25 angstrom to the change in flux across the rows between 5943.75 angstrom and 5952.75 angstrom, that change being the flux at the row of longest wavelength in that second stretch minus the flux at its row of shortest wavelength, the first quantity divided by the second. -36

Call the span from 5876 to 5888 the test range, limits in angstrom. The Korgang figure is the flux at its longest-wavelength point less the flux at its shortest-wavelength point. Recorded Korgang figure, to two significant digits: -1.3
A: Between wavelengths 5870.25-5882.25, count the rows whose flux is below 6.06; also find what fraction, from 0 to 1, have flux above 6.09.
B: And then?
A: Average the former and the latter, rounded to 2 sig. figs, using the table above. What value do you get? 1.8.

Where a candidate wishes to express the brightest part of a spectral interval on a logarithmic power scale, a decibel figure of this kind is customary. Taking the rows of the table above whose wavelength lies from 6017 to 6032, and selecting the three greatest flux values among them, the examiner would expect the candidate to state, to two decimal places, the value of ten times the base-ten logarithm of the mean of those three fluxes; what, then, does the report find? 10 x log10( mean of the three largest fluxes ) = 8.07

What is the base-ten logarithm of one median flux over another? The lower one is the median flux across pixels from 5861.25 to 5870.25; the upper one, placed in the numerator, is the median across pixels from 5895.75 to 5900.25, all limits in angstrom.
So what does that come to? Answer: -0.069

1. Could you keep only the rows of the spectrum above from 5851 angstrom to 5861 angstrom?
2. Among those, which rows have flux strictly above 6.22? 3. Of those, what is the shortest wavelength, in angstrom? 5851.5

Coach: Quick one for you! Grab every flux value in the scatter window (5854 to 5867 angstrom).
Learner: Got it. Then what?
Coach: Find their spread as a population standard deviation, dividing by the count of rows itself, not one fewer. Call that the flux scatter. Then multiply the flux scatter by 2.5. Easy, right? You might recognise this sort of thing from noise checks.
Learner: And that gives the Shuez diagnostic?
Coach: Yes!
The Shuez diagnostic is 0.57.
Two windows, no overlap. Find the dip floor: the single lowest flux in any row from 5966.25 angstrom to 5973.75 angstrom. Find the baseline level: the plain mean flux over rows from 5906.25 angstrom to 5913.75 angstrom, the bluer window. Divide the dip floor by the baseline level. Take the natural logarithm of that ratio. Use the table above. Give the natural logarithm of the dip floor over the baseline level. -0.035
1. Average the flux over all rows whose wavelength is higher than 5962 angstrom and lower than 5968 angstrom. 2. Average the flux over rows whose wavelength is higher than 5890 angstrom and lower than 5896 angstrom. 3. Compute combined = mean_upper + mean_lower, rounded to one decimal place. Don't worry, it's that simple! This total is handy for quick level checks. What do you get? 11.3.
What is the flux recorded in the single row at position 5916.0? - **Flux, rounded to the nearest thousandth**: 5.915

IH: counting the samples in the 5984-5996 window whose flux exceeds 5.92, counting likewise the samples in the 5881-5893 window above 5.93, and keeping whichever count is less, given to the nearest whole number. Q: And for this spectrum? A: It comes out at 1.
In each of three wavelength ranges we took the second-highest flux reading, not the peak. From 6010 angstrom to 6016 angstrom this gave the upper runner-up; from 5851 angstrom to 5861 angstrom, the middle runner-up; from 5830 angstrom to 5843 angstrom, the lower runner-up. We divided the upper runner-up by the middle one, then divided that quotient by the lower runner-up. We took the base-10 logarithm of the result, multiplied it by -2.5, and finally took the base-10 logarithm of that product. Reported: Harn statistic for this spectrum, 0.326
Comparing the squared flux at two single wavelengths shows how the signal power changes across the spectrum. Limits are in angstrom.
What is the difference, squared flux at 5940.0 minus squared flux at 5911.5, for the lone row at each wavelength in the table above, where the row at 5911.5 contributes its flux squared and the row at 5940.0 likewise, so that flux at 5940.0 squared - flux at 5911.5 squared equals -0.6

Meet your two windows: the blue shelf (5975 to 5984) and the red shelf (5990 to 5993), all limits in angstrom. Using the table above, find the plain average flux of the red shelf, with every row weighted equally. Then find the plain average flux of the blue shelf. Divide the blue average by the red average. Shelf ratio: 1.01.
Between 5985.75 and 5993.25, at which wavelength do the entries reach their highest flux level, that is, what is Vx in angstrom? 5989.5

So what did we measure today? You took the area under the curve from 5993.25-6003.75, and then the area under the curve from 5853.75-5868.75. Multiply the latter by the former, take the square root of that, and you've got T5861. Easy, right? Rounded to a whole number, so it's 75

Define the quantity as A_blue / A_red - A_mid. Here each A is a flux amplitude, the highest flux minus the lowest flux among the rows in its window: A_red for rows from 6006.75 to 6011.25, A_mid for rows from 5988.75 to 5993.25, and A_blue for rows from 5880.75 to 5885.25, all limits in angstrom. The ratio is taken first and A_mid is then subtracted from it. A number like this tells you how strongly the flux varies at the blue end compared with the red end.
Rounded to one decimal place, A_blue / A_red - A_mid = 0.8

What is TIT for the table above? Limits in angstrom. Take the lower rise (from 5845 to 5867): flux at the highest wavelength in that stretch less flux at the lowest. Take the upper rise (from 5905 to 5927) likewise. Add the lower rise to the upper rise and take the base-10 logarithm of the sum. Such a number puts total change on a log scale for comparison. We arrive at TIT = -0.3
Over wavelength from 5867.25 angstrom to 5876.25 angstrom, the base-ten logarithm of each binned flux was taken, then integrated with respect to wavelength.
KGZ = 7.2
